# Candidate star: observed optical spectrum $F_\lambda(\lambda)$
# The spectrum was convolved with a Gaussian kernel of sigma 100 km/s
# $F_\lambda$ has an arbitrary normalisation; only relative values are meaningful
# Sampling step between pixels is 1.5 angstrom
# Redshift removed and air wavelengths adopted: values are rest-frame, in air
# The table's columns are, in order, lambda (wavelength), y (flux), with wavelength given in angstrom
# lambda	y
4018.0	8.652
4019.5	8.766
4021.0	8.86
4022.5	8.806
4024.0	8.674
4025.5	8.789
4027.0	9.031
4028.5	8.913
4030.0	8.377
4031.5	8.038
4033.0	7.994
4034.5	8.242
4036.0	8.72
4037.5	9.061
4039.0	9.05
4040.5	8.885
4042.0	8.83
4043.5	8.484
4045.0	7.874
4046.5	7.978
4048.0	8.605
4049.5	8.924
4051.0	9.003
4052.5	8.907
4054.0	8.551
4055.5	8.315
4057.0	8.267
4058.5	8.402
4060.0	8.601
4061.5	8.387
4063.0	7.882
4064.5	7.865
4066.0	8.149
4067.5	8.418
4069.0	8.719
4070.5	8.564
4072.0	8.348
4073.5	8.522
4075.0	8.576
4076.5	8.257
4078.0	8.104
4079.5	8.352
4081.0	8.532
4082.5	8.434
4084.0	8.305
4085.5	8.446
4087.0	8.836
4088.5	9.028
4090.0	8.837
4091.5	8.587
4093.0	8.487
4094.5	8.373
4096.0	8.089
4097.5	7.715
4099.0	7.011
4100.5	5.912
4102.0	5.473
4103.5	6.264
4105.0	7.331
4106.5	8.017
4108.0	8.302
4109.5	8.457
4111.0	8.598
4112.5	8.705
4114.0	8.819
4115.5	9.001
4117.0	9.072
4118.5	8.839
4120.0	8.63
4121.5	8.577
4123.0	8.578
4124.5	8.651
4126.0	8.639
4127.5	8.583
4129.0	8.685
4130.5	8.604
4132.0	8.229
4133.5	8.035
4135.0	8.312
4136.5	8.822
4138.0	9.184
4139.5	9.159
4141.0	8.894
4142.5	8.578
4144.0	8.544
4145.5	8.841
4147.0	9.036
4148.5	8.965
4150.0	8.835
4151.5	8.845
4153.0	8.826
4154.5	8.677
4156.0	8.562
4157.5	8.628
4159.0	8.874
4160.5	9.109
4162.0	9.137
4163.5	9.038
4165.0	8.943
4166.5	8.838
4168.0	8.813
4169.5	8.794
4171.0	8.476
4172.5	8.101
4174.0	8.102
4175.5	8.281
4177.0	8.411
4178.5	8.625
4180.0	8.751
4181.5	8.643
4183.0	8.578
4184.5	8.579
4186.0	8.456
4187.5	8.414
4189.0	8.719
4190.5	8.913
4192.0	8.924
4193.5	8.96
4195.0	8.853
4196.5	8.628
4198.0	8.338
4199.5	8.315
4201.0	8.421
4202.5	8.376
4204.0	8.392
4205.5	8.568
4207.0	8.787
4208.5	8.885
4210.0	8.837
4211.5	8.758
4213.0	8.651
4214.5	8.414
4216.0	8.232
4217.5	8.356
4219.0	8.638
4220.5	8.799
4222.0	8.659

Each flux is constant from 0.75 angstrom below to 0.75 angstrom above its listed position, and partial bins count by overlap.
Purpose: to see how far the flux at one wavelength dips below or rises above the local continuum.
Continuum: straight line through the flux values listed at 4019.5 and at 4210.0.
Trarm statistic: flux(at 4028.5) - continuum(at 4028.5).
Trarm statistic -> 0.14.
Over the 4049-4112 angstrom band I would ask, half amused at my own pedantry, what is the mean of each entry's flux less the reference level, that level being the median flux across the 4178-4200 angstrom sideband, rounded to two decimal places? -0.43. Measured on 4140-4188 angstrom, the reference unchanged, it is 0.07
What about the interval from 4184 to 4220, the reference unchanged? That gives -0.03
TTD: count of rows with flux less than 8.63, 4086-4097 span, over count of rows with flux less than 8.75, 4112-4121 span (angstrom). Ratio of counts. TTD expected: 2.0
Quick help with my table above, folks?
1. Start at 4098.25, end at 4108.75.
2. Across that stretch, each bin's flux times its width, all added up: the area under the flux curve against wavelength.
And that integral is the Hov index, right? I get 72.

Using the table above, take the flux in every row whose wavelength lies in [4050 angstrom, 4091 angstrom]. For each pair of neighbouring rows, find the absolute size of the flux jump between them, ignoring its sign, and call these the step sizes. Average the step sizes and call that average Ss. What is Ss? 0.20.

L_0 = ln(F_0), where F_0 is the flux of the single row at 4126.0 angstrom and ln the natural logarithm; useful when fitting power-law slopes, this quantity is 2.16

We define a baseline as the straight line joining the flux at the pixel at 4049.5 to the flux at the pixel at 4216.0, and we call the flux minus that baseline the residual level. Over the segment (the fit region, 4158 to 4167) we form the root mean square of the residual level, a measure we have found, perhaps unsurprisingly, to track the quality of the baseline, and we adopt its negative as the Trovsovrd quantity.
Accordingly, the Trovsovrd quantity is -0.55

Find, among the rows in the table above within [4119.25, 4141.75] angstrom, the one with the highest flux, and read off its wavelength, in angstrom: 4138.0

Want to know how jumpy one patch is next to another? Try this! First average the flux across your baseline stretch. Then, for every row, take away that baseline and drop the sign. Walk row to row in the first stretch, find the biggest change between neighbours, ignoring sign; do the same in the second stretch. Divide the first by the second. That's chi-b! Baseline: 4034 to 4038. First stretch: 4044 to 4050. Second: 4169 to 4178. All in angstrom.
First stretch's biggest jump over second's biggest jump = 1.7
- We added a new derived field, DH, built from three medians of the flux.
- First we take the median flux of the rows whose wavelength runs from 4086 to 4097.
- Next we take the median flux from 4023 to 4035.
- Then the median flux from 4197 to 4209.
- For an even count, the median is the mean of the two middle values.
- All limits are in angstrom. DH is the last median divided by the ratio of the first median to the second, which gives 8.35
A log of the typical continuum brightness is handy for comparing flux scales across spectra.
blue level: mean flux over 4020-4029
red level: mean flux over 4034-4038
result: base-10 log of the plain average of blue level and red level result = 0.942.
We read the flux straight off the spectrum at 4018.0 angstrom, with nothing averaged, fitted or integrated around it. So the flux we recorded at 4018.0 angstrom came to 8.652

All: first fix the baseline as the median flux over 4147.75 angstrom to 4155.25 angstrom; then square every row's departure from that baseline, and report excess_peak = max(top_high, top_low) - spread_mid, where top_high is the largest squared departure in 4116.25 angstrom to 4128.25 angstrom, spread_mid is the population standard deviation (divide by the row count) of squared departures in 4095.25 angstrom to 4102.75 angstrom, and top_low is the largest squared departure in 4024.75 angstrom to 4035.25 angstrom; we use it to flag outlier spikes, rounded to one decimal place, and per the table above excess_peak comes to -3.5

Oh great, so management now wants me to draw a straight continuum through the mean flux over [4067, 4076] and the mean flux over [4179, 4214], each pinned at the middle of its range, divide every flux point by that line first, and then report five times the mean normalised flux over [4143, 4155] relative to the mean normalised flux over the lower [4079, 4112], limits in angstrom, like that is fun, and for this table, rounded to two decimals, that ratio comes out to 5.50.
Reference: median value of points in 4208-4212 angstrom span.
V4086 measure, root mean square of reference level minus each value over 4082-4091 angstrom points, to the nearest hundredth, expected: 0.33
